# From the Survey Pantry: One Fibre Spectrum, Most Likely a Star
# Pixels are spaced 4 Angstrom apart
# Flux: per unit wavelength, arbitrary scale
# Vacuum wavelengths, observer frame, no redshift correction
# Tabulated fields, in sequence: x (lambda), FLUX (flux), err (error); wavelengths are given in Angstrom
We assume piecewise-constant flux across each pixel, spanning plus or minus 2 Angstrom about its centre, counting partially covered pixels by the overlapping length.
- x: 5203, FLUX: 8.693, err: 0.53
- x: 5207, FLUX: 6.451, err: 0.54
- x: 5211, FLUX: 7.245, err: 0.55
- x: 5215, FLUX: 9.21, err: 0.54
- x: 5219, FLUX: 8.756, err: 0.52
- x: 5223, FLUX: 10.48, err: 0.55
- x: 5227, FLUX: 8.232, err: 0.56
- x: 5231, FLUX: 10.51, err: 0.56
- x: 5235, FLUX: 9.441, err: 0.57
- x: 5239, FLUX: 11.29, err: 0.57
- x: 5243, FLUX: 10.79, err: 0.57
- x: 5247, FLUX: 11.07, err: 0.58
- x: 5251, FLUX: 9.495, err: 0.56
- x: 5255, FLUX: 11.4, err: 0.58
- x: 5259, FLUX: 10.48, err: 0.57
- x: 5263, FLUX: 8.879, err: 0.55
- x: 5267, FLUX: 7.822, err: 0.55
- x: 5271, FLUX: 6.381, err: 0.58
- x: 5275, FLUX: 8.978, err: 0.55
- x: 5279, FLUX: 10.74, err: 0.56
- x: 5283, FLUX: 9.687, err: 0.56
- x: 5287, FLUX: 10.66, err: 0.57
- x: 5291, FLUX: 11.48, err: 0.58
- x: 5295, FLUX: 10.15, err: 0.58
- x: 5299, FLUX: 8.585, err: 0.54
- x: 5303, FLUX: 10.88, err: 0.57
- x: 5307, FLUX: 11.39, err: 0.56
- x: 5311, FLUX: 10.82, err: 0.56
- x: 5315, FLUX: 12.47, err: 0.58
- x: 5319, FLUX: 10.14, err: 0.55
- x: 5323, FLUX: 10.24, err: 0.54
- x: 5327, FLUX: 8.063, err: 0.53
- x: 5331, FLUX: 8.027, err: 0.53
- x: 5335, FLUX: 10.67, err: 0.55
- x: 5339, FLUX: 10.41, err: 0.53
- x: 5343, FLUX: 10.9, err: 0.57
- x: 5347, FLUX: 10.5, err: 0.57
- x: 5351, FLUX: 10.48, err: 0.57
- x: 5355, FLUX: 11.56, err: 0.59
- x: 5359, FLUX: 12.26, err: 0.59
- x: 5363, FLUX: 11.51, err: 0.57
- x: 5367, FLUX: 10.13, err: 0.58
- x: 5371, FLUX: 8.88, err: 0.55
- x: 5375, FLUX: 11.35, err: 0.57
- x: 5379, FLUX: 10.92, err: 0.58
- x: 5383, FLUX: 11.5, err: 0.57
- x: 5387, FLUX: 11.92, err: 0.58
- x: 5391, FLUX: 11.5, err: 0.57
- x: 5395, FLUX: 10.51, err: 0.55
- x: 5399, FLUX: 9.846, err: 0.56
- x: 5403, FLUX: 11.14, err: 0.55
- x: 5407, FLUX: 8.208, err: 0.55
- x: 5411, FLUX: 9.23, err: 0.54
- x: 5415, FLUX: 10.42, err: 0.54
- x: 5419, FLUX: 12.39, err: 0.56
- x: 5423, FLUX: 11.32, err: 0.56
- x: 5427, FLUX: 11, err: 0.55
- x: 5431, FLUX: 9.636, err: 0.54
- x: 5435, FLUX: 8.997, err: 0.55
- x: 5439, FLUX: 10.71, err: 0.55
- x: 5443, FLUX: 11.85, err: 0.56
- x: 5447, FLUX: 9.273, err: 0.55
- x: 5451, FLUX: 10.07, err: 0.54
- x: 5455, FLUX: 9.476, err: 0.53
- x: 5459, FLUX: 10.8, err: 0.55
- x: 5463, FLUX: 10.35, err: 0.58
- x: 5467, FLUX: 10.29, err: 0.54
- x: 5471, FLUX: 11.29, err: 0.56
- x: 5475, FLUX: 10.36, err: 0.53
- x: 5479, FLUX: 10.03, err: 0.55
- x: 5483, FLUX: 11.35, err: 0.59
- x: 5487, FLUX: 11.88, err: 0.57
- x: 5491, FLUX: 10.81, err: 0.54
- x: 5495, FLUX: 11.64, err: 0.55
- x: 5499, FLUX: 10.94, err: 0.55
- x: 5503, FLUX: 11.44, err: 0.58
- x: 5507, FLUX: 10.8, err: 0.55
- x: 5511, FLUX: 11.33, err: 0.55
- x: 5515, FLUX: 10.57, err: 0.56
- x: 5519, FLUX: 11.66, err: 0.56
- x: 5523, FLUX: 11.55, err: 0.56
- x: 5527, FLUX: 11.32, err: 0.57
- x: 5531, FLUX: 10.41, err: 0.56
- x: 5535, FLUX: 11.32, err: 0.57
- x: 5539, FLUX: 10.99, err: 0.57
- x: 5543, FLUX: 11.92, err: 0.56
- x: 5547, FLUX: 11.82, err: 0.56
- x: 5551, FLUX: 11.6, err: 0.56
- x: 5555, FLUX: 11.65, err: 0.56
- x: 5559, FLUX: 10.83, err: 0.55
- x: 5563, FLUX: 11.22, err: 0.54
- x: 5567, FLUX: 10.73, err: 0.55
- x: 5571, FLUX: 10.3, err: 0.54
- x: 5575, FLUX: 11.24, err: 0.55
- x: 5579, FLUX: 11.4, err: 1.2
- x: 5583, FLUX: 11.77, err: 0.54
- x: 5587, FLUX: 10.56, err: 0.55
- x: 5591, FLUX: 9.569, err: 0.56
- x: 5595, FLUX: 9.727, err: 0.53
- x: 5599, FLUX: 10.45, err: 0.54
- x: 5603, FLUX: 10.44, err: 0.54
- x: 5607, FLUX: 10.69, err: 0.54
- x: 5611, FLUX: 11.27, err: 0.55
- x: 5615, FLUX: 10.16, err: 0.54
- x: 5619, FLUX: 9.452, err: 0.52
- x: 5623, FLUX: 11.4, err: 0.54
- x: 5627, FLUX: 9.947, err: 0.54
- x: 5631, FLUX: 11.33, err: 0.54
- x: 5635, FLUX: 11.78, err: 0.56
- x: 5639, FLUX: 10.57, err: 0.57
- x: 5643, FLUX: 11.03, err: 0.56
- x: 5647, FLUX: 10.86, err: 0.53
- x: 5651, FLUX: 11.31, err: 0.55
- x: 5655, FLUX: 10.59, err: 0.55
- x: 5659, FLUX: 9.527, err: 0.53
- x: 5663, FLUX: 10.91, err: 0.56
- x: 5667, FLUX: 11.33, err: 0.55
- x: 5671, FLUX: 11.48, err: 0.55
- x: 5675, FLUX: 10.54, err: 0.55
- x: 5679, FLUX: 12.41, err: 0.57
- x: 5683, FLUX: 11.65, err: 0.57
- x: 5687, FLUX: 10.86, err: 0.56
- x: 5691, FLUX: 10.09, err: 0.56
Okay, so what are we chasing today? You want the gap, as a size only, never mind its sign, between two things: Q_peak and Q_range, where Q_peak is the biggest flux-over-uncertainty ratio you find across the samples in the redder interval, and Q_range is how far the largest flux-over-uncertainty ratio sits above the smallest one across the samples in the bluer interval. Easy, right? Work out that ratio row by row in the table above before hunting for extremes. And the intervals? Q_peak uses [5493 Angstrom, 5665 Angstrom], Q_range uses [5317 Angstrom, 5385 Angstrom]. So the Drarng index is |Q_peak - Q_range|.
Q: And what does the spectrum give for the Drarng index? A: 16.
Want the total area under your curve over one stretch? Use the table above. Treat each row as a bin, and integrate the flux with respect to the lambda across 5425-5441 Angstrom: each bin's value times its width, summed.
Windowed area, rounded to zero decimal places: 161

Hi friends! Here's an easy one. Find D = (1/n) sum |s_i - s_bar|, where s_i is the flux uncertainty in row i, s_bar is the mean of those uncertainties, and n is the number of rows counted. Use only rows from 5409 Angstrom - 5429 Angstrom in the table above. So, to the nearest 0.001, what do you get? 0.008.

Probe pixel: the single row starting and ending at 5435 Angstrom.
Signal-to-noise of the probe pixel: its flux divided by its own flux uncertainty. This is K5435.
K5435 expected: 16.4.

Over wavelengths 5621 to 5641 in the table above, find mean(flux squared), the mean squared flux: 122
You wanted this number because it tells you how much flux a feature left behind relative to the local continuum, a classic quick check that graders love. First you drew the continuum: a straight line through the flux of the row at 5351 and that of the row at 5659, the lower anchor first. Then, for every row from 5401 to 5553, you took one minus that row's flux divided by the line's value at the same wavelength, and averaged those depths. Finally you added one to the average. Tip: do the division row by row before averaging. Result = 0.929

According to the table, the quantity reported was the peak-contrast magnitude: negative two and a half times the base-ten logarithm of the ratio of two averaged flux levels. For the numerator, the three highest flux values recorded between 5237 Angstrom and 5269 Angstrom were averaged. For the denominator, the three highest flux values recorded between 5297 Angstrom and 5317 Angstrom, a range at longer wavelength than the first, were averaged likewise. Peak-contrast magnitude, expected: 0.031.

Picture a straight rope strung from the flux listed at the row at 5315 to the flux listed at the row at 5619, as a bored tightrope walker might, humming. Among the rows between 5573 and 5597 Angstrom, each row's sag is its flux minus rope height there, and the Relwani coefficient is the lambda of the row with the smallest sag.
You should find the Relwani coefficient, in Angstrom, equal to 5591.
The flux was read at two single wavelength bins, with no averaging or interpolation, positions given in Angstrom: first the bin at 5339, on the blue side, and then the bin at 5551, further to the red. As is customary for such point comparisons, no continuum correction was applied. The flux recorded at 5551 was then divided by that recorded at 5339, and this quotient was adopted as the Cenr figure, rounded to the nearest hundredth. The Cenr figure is 1.11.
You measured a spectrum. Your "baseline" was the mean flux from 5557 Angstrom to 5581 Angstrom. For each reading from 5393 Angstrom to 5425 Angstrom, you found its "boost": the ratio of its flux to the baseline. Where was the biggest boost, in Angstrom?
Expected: 5419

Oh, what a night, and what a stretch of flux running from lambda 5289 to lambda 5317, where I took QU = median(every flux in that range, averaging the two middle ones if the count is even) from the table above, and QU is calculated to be 10.9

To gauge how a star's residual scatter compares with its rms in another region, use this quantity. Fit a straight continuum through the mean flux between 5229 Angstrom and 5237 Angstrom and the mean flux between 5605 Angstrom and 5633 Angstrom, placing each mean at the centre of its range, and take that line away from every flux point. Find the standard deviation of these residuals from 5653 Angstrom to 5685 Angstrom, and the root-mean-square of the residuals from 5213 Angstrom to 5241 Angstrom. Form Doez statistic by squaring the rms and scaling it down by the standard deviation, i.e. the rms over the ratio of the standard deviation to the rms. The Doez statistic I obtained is 1.3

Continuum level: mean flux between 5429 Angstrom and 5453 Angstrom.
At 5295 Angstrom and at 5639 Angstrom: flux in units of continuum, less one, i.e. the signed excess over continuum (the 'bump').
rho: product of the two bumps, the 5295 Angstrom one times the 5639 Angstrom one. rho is 0.000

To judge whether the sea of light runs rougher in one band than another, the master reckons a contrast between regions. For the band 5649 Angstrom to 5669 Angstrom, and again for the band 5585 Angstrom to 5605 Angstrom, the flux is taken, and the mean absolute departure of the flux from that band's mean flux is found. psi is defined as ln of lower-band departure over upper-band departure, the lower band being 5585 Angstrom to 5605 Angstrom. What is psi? -0.3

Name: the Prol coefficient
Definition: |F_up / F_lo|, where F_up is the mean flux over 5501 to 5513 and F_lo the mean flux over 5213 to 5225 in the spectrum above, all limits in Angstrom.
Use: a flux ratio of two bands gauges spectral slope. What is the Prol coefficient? 1.18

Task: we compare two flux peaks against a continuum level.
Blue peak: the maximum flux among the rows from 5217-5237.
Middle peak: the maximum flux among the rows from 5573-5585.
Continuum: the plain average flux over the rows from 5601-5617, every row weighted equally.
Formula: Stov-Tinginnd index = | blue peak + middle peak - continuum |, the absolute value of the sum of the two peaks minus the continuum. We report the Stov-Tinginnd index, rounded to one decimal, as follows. 11.6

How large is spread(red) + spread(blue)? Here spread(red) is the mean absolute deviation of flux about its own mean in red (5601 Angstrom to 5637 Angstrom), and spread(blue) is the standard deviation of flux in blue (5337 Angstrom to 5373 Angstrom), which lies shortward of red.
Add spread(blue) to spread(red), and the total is 1.6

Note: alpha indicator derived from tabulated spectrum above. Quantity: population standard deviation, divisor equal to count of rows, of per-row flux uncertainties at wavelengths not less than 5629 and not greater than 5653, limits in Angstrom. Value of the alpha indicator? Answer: 0.013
